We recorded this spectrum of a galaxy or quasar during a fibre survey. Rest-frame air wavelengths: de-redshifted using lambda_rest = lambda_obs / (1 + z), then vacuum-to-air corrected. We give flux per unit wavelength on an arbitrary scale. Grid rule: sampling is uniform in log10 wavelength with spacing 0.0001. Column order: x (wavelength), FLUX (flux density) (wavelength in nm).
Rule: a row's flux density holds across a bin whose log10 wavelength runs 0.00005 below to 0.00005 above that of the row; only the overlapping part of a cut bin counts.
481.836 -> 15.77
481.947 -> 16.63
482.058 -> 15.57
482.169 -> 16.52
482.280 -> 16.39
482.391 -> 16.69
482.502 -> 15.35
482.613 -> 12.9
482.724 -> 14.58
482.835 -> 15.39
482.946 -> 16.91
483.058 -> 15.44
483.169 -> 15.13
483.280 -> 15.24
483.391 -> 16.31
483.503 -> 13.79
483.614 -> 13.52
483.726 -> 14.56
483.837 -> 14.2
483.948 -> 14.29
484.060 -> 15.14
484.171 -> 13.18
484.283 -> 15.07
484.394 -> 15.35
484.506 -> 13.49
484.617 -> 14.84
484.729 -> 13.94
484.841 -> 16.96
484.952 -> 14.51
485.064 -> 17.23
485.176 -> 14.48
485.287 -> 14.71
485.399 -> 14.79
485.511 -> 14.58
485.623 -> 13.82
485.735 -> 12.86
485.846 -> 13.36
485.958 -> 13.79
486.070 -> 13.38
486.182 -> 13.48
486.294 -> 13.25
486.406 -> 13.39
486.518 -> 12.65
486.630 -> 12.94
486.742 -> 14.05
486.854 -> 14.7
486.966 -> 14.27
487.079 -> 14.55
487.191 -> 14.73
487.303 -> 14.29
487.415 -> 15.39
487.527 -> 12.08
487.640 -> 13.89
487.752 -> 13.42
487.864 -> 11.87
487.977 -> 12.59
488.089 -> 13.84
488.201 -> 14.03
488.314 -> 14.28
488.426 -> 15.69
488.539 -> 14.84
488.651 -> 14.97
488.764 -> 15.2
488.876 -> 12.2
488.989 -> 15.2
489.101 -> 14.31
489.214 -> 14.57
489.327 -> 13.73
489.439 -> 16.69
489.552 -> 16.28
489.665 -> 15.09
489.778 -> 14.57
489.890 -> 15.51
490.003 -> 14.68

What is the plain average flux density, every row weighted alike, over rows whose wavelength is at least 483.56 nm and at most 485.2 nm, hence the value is 14.7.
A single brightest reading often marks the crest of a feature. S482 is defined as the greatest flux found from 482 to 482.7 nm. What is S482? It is 16.69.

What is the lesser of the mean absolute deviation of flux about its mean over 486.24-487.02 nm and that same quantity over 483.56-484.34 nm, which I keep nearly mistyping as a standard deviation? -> 0.55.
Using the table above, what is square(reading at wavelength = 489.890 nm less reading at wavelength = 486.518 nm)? 8.2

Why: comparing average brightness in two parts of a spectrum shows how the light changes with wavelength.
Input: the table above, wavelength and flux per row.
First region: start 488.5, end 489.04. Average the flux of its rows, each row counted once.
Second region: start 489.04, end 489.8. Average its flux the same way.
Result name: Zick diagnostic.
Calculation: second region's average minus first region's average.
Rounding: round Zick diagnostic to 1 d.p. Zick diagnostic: 0.6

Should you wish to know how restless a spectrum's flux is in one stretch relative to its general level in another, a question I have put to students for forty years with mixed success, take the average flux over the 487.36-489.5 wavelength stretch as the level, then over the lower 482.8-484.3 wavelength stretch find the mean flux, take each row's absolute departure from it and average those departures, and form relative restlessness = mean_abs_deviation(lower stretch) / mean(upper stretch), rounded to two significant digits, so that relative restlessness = 0.057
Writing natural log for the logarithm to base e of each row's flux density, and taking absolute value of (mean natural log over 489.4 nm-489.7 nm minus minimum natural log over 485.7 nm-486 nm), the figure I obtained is 0.22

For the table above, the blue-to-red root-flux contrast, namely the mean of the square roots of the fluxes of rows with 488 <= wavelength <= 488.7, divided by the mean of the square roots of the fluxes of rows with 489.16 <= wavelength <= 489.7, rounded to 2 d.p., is 0.98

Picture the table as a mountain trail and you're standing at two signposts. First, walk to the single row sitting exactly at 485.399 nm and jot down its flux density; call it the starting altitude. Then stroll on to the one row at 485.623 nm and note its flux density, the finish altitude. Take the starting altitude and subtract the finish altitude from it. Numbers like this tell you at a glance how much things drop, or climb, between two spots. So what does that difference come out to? 1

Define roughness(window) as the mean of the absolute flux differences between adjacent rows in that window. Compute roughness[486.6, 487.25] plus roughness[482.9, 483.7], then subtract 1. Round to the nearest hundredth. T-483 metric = 0.49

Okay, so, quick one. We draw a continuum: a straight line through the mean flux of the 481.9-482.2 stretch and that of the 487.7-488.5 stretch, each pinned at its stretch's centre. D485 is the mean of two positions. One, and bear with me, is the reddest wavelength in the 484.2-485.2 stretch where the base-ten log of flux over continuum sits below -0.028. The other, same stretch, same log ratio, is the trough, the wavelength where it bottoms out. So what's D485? 484.62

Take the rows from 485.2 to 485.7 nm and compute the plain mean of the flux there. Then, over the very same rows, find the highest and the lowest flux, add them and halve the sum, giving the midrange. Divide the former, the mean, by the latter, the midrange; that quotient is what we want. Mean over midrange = 1.01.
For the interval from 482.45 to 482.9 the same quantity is 1.03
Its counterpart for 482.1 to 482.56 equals 1.01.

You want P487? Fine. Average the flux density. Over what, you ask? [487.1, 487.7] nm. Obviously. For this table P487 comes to 14.1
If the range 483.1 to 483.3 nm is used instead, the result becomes 15.2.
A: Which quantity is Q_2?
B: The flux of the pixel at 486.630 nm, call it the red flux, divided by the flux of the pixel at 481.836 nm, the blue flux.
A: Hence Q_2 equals 0.82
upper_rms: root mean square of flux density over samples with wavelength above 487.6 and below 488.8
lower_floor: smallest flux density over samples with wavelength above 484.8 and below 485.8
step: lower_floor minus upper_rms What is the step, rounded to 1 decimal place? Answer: -1.2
